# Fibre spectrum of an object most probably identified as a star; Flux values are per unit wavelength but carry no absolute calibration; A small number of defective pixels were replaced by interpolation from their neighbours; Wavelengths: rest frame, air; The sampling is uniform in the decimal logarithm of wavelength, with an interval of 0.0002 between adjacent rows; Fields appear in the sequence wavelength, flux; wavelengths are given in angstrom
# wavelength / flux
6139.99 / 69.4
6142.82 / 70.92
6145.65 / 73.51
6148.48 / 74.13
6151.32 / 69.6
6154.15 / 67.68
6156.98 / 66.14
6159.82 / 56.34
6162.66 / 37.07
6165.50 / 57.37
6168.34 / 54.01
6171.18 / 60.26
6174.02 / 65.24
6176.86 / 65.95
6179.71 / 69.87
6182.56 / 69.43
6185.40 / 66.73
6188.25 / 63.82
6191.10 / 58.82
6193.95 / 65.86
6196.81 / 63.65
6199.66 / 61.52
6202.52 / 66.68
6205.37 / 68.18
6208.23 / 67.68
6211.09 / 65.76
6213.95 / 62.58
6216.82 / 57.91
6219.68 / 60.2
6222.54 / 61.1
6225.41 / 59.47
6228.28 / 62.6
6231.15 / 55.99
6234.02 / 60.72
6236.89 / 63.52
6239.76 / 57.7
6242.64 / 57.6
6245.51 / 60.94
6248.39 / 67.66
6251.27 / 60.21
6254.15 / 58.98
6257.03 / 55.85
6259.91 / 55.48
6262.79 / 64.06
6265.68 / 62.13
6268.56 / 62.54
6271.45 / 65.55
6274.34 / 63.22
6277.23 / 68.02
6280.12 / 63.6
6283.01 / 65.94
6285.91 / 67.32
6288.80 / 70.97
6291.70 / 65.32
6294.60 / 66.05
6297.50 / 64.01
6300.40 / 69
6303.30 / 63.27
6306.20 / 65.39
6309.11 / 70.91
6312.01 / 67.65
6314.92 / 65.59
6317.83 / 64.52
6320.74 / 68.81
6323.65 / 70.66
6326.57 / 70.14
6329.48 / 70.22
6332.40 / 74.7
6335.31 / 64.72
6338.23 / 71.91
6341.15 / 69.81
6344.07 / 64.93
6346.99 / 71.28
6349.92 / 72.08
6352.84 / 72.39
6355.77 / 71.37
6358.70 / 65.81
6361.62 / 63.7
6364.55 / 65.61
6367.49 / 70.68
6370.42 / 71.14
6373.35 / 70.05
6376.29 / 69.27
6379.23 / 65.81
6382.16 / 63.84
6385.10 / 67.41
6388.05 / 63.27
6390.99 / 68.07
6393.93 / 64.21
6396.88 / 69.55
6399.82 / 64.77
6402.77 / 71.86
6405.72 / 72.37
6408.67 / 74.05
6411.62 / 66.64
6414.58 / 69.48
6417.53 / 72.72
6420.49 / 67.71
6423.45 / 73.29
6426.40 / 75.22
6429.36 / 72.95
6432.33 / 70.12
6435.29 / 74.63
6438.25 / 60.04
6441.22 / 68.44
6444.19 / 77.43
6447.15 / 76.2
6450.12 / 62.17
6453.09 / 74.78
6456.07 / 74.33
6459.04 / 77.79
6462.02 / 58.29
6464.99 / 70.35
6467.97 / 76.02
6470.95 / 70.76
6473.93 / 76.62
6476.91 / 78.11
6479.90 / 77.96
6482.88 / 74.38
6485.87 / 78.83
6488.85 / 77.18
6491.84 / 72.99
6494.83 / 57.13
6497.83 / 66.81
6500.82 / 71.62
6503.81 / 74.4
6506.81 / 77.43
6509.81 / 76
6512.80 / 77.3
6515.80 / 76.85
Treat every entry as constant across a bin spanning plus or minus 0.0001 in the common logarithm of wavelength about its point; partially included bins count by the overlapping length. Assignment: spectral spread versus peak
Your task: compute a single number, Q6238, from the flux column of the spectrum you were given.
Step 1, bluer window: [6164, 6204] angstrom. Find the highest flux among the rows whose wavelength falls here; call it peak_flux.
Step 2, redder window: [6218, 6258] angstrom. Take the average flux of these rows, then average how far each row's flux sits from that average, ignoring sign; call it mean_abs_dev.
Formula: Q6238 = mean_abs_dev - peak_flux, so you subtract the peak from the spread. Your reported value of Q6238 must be -67.7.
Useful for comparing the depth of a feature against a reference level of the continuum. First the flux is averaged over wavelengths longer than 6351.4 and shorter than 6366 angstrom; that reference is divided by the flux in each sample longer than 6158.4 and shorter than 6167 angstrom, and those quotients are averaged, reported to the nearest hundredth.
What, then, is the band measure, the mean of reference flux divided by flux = 1.40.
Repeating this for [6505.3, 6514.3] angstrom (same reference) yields 0.88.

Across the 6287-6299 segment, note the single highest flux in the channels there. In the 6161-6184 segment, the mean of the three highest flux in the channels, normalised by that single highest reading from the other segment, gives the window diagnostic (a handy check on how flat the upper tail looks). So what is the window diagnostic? 0.96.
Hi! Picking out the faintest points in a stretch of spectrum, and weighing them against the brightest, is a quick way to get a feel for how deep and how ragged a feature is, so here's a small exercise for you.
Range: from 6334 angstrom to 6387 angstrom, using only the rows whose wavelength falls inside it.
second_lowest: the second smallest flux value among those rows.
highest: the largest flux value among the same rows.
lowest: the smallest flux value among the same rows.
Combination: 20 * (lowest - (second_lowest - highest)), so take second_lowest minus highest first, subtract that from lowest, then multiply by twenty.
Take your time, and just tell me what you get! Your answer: 1445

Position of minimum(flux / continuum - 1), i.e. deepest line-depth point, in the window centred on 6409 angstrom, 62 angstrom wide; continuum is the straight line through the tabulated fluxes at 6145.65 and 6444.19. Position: 6438.25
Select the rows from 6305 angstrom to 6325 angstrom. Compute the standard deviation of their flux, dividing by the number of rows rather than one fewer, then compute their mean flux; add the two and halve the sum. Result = 35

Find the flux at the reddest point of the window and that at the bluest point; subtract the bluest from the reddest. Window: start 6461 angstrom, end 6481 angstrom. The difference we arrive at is 20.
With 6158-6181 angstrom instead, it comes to 14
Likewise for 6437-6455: 15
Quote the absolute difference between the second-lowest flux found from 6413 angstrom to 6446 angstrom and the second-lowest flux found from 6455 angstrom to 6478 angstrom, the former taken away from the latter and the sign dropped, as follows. 2.6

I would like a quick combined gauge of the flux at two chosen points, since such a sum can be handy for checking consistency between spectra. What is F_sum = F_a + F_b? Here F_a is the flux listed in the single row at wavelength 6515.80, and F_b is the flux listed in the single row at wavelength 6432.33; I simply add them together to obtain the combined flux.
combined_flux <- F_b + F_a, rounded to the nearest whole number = 147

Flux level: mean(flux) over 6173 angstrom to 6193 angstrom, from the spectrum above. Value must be 66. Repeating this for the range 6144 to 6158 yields 70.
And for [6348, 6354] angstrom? 72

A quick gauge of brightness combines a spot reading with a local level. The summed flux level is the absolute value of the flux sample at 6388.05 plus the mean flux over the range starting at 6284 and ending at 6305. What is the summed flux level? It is 130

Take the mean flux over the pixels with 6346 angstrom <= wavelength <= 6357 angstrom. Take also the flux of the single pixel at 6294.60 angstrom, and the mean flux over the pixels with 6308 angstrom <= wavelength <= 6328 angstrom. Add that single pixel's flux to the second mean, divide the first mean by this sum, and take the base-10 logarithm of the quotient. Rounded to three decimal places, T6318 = -0.272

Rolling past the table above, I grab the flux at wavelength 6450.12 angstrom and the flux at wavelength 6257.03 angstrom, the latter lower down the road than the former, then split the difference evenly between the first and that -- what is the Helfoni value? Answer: 59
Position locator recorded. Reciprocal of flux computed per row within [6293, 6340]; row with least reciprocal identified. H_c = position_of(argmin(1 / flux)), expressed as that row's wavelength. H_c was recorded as 6332.40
